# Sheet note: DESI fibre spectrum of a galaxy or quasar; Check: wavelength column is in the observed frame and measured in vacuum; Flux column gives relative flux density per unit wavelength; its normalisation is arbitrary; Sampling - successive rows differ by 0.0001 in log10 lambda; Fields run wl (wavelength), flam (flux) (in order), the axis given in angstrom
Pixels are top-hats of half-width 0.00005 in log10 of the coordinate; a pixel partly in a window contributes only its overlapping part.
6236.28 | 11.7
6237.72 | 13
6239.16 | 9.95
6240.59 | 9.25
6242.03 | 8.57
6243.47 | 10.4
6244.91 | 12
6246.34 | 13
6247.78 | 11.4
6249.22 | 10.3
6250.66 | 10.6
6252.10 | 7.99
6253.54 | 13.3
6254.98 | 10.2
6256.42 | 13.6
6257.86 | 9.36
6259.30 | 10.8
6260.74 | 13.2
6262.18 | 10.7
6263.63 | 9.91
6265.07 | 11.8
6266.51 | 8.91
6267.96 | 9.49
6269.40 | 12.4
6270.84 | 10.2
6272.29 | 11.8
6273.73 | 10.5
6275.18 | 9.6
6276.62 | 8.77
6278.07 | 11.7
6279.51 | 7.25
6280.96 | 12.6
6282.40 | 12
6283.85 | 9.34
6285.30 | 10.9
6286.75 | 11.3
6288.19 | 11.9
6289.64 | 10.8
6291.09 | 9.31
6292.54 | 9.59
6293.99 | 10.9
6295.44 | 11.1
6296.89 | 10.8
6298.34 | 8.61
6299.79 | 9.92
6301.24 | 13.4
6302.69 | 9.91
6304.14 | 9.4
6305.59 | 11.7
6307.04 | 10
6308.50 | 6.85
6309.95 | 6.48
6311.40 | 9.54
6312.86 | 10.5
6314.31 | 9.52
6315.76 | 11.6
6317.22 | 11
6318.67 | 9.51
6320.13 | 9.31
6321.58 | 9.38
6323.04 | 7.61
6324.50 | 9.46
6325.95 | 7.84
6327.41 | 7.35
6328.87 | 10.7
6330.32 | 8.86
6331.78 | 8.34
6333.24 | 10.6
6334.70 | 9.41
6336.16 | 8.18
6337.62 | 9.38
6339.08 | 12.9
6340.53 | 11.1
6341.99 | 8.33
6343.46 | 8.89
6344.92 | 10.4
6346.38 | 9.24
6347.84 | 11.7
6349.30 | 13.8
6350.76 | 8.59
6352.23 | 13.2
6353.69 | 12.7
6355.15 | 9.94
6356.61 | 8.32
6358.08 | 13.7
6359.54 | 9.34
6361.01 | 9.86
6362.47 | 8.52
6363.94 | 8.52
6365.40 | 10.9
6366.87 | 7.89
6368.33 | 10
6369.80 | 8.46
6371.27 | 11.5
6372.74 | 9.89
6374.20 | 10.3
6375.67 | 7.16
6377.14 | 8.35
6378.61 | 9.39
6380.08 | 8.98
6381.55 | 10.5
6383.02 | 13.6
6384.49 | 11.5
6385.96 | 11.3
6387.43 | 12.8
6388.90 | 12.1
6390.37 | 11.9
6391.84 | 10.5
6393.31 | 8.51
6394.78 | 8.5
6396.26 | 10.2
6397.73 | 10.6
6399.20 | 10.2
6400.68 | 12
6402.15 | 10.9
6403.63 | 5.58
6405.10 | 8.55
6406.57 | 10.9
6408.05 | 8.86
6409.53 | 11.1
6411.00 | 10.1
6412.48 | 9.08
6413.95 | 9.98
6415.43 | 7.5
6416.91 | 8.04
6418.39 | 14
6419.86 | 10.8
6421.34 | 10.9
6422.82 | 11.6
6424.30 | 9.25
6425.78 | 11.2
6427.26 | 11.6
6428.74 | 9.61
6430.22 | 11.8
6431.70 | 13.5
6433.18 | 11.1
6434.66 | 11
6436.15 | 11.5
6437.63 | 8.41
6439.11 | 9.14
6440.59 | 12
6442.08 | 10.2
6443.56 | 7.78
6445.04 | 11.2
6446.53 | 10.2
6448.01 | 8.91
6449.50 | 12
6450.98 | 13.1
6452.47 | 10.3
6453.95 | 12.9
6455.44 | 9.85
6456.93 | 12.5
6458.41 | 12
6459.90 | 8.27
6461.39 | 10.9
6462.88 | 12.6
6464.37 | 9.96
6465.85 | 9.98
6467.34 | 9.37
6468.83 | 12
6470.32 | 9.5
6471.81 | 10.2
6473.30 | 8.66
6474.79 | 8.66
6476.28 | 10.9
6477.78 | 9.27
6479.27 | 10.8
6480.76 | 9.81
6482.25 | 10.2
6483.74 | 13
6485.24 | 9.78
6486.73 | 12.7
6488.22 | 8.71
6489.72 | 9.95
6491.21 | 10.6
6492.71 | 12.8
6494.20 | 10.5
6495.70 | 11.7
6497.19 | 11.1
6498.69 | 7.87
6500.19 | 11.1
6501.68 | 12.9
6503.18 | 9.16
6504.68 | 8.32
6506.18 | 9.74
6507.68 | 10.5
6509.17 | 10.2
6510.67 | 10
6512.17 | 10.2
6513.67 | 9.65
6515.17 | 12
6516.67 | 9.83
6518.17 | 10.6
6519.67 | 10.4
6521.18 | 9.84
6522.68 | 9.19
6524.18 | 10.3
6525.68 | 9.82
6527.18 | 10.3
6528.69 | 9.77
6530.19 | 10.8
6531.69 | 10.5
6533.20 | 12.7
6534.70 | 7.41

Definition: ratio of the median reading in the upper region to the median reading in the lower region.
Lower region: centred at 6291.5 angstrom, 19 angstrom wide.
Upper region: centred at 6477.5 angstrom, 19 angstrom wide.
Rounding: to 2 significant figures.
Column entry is 0.94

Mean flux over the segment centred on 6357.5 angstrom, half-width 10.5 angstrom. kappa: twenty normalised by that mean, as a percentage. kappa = 191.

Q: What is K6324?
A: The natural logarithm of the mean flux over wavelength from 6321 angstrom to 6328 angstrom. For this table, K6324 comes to 2.12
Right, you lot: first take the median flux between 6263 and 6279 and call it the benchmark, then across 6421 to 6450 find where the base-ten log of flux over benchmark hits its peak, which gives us 6431.70 angstrom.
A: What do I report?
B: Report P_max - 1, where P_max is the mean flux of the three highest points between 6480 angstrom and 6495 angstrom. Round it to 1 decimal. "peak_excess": 11.8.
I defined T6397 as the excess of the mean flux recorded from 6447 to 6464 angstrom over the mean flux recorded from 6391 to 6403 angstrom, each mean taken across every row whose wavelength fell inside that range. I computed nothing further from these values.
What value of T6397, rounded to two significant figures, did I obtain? 1.0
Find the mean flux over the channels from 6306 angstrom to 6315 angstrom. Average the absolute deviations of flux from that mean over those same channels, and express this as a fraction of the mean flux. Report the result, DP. 0.16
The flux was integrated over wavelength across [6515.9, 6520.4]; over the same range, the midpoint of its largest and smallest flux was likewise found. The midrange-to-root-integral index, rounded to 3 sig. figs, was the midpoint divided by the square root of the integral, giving 1.50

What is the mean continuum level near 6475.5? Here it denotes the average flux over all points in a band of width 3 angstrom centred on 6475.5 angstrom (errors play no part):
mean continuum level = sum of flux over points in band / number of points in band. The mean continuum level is 9.8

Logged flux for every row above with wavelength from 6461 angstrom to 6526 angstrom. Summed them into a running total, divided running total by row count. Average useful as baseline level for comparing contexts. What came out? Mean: 10.3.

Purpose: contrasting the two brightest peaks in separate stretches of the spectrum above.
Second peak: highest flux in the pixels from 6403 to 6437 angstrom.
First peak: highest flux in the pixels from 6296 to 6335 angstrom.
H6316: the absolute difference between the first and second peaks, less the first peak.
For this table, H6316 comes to -12.8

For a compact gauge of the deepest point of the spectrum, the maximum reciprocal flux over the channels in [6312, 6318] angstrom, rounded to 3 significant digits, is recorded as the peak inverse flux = 0.105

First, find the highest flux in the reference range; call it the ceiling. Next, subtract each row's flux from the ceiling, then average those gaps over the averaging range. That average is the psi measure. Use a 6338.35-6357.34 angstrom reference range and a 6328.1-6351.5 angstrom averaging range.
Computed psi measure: 3.8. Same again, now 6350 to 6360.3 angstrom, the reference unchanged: 3.0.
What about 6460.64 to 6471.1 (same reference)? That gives 3.2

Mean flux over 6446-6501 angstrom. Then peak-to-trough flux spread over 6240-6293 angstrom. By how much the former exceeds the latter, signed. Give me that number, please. 4.3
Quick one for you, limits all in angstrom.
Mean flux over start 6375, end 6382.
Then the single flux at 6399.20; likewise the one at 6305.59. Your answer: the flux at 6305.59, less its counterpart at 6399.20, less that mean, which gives -7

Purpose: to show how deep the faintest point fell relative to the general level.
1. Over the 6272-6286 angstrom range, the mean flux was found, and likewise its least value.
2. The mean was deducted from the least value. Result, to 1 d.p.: -3.2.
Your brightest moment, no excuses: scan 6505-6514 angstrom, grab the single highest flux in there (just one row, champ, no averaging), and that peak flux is 10.5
